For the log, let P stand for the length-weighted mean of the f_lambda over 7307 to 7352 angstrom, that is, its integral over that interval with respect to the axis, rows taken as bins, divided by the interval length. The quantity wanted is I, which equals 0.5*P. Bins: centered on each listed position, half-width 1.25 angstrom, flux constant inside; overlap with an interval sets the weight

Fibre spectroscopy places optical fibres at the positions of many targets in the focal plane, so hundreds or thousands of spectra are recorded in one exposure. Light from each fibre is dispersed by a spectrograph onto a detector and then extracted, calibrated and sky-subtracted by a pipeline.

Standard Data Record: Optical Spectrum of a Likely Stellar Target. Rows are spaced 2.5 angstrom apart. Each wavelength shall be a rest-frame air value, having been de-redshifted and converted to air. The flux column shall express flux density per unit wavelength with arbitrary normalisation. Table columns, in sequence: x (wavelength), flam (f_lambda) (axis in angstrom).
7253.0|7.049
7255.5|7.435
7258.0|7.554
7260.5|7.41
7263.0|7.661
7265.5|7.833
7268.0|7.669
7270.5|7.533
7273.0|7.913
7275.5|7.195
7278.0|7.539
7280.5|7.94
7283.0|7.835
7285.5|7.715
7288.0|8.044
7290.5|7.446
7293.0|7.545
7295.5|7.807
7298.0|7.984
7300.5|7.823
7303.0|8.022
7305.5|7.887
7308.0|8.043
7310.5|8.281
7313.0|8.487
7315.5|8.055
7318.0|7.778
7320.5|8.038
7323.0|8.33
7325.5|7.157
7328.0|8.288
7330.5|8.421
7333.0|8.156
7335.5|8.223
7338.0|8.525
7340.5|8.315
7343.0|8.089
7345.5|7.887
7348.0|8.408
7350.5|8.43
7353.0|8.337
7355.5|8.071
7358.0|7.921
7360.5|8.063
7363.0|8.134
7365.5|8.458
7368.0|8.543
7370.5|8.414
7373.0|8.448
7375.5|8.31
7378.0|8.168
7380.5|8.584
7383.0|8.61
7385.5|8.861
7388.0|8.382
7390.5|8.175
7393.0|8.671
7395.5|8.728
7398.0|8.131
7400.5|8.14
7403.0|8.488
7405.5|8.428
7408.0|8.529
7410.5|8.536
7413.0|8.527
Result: 4.08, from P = 8.16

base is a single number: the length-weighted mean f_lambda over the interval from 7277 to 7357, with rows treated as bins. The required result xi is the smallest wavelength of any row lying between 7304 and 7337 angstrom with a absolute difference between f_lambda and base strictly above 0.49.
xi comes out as 7325.5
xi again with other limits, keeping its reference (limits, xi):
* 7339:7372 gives 7368.0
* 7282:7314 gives 7290.5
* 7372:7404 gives 7380.5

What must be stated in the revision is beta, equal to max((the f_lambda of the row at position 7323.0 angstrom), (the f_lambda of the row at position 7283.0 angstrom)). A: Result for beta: 8.33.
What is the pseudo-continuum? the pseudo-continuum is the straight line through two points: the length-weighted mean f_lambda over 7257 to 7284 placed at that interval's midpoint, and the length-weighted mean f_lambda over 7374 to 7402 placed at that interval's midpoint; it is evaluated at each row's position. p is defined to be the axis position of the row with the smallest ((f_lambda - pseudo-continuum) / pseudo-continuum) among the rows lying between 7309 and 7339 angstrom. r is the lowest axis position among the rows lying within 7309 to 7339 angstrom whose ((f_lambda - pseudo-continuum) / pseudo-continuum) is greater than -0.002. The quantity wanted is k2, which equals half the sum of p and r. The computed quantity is 7318.0 angstrom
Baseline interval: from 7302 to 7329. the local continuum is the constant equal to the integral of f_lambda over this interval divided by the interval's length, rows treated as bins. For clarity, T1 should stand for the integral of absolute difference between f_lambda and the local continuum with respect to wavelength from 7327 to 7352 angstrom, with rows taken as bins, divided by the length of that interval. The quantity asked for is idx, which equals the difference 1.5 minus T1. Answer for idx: 1.23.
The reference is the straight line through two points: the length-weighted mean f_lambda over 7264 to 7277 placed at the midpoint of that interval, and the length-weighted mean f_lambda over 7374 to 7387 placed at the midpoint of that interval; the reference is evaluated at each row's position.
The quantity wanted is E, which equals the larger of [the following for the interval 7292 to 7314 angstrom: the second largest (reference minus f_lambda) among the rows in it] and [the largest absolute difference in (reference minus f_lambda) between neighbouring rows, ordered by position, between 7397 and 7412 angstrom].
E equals 0.33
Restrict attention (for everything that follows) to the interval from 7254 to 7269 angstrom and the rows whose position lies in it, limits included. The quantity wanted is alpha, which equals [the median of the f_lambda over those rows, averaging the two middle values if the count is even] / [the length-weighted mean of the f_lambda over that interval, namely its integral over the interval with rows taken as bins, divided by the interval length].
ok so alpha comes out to 1.003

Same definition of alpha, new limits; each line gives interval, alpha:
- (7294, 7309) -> 1.002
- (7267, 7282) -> 0.996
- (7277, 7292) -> 1.003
